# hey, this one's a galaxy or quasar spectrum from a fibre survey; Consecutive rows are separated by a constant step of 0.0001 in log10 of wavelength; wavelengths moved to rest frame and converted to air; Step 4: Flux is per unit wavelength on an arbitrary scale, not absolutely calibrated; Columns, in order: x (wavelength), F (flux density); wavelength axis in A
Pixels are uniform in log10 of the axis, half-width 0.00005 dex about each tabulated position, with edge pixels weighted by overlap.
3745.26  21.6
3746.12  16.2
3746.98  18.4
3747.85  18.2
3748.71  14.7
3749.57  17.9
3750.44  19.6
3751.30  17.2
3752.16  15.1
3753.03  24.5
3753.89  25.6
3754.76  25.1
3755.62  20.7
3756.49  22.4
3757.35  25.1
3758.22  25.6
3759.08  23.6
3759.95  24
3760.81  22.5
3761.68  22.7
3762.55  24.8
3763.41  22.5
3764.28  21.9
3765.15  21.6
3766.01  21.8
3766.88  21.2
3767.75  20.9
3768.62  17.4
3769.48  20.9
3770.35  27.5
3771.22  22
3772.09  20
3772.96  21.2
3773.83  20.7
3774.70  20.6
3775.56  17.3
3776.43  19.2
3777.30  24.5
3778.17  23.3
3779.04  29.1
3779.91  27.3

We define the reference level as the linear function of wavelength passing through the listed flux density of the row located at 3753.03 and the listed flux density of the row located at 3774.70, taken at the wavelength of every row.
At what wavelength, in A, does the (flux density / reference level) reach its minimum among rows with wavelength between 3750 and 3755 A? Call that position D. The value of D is 3752.16 A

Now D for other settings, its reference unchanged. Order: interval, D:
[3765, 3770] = 3768.62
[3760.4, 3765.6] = 3765.15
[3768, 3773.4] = 3768.62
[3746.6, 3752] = 3748.71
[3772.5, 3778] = 3775.56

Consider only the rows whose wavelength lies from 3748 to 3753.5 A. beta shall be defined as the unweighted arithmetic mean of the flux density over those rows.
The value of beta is 18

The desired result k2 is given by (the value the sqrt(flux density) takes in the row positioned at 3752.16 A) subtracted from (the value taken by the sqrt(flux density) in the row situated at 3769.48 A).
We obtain 0.69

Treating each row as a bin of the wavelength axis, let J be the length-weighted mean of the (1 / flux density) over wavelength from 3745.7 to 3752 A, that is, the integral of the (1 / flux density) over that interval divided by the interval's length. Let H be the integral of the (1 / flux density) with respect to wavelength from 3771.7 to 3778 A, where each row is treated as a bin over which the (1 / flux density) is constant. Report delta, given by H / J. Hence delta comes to 5.3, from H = 0.309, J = 0.058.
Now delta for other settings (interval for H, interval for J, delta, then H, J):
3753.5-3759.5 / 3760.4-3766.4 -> 5.7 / 0.251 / 0.044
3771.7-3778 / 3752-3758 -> 7.0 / 0.309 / 0.044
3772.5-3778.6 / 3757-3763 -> 7.1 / 0.295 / 0.042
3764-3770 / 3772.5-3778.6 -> 6.0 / 0.289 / 0.048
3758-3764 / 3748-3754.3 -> 4.7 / 0.255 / 0.054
